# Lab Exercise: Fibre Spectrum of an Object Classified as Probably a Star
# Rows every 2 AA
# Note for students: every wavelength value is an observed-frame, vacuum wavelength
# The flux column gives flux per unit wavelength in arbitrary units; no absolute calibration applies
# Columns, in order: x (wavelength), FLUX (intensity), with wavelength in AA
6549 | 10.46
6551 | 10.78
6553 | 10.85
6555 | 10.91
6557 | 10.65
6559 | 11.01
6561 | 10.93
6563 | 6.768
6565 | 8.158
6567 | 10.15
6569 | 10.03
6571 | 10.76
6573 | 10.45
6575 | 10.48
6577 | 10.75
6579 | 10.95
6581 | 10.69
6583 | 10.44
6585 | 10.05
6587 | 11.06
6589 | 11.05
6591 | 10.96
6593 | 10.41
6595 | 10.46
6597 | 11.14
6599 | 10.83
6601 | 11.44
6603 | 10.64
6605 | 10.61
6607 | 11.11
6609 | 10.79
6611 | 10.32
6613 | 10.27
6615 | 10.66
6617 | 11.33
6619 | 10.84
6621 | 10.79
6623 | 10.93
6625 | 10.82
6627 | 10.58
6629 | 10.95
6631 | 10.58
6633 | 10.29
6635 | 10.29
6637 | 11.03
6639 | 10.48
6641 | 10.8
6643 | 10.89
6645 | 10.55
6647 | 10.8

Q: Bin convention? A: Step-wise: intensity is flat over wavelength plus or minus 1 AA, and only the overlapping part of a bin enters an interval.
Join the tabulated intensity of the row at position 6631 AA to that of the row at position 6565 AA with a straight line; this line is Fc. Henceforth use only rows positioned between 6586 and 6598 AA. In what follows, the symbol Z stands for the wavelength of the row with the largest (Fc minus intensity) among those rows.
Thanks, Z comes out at 6595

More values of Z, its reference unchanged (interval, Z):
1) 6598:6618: 6613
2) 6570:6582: 6581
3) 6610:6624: 6613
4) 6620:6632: 6631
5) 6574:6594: 6585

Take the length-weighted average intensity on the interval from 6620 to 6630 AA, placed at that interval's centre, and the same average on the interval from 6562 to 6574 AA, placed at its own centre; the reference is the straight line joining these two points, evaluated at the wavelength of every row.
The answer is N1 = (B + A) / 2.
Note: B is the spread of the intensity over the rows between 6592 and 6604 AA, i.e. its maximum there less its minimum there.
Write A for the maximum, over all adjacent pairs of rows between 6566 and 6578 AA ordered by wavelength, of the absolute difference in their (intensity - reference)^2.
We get 1.17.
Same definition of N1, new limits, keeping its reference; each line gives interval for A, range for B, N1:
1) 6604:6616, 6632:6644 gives 0.60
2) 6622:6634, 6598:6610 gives 0.60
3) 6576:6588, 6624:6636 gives 1.02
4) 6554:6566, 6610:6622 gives 2.97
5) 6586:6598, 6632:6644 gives 0.82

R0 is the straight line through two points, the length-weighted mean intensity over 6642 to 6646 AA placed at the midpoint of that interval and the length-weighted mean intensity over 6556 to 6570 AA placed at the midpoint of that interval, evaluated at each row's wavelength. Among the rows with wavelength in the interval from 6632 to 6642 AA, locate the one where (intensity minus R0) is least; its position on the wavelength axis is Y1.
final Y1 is 6635 AA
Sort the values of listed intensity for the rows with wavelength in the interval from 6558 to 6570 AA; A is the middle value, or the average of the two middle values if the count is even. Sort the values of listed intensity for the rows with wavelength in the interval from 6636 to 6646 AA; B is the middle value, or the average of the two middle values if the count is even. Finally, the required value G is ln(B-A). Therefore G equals -0.3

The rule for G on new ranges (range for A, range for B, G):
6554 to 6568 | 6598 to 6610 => -1.8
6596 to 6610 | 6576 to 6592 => -3.9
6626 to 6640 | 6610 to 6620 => -2.5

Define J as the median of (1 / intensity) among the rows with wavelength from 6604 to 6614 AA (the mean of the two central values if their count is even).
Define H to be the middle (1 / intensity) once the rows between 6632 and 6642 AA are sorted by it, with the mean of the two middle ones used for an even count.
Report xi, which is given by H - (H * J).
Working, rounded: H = 0.0954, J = 0.0943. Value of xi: 0.086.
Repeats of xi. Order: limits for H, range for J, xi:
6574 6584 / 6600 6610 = 0.085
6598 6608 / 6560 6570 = 0.083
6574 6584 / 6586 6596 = 0.085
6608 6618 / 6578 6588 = 0.085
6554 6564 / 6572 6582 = 0.083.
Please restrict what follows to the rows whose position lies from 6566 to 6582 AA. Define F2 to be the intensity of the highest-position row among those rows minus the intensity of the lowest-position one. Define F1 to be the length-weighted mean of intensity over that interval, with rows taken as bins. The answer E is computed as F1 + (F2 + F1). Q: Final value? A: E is 21.6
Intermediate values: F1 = 10.5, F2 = 0.54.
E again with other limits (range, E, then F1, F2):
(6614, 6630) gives 22.0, 10.9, 0.29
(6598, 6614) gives 20.9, 10.8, -0.56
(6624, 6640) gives 20.9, 10.6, -0.34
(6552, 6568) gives 19.2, 9.9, -0.70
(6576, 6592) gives 21.7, 10.7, 0.21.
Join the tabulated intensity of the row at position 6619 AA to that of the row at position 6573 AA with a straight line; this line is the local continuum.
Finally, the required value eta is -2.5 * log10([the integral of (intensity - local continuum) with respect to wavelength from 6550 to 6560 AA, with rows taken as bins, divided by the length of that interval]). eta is 0.7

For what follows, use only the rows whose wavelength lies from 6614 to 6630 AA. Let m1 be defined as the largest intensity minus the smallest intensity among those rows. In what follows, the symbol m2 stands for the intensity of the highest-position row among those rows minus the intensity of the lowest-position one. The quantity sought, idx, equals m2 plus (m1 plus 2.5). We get 3.5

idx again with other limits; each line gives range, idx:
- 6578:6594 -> 3.0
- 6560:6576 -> 6.2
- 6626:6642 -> 3.5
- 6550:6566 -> 4.1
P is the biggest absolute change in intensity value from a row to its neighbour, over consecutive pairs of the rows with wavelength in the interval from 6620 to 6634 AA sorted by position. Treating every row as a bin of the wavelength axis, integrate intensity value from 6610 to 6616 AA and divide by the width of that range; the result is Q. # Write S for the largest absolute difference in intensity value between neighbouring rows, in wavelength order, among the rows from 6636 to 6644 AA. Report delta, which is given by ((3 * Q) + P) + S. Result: 32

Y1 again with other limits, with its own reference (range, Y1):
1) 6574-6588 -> 6585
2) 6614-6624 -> 6615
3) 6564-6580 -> 6565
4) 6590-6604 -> 6593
